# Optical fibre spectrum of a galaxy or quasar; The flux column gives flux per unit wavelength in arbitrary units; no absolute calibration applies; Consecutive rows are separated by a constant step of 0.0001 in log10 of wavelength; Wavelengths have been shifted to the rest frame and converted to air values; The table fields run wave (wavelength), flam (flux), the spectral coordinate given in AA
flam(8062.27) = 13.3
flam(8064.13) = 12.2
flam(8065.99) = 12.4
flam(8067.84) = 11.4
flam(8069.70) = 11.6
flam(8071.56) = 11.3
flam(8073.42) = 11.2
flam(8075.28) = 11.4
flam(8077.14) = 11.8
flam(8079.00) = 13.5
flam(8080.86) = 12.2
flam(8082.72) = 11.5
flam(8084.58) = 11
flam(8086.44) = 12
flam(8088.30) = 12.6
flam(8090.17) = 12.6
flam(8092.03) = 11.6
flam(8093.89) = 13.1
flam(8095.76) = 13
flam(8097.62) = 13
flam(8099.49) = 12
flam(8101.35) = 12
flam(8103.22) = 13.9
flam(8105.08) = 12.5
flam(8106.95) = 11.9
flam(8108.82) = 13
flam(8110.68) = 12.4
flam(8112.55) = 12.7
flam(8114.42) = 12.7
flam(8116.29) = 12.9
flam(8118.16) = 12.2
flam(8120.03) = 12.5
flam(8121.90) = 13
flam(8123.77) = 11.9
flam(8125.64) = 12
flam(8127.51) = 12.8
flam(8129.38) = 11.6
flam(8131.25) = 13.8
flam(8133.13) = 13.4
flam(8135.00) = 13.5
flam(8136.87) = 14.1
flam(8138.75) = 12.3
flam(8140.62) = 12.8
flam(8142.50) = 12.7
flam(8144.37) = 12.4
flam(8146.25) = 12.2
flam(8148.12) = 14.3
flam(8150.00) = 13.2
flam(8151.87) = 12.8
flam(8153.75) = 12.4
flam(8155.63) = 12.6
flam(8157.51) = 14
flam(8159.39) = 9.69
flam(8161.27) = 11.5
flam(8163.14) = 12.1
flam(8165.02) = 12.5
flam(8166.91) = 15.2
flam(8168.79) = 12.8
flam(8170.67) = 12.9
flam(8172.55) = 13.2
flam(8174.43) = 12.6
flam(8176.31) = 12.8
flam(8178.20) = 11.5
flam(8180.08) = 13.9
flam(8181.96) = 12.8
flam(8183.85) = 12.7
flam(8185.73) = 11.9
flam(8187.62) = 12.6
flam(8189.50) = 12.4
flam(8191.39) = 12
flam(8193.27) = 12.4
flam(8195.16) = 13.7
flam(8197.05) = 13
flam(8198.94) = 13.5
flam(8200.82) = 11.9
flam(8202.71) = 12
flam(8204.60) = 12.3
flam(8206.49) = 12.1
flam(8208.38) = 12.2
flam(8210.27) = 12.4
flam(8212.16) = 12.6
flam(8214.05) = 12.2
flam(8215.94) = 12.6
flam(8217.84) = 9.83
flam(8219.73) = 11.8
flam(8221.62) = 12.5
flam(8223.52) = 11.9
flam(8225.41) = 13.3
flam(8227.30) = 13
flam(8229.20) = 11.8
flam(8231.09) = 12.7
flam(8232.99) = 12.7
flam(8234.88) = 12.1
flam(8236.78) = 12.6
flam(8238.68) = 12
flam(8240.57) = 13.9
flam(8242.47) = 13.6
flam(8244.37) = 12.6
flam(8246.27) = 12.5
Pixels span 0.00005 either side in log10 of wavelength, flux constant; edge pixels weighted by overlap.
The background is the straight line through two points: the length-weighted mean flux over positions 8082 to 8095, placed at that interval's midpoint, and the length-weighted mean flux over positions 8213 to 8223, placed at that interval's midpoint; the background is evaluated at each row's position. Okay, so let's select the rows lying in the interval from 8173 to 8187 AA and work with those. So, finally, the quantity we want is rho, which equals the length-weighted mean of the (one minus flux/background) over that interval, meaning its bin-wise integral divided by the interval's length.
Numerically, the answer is -0.06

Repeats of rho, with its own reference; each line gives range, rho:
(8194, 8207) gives -0.07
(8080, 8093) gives 0.01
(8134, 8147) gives -0.08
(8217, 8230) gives -0.02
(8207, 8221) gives -0.01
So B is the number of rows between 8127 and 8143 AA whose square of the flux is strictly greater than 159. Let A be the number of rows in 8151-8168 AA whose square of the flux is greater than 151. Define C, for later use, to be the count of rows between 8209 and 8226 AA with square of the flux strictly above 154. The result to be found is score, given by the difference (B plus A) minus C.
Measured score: 9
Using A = 6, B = 7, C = 4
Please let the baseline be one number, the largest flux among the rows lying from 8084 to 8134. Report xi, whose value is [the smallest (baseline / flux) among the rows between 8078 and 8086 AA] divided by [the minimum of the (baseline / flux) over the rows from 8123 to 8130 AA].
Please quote 0.95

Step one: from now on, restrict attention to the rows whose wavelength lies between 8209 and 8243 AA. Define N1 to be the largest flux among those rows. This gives 13.9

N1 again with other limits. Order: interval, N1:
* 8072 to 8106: 13.9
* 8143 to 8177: 15.2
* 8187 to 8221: 13.7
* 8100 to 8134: 13.9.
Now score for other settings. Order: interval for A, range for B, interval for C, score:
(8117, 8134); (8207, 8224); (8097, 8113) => 0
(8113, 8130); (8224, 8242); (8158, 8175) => 4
